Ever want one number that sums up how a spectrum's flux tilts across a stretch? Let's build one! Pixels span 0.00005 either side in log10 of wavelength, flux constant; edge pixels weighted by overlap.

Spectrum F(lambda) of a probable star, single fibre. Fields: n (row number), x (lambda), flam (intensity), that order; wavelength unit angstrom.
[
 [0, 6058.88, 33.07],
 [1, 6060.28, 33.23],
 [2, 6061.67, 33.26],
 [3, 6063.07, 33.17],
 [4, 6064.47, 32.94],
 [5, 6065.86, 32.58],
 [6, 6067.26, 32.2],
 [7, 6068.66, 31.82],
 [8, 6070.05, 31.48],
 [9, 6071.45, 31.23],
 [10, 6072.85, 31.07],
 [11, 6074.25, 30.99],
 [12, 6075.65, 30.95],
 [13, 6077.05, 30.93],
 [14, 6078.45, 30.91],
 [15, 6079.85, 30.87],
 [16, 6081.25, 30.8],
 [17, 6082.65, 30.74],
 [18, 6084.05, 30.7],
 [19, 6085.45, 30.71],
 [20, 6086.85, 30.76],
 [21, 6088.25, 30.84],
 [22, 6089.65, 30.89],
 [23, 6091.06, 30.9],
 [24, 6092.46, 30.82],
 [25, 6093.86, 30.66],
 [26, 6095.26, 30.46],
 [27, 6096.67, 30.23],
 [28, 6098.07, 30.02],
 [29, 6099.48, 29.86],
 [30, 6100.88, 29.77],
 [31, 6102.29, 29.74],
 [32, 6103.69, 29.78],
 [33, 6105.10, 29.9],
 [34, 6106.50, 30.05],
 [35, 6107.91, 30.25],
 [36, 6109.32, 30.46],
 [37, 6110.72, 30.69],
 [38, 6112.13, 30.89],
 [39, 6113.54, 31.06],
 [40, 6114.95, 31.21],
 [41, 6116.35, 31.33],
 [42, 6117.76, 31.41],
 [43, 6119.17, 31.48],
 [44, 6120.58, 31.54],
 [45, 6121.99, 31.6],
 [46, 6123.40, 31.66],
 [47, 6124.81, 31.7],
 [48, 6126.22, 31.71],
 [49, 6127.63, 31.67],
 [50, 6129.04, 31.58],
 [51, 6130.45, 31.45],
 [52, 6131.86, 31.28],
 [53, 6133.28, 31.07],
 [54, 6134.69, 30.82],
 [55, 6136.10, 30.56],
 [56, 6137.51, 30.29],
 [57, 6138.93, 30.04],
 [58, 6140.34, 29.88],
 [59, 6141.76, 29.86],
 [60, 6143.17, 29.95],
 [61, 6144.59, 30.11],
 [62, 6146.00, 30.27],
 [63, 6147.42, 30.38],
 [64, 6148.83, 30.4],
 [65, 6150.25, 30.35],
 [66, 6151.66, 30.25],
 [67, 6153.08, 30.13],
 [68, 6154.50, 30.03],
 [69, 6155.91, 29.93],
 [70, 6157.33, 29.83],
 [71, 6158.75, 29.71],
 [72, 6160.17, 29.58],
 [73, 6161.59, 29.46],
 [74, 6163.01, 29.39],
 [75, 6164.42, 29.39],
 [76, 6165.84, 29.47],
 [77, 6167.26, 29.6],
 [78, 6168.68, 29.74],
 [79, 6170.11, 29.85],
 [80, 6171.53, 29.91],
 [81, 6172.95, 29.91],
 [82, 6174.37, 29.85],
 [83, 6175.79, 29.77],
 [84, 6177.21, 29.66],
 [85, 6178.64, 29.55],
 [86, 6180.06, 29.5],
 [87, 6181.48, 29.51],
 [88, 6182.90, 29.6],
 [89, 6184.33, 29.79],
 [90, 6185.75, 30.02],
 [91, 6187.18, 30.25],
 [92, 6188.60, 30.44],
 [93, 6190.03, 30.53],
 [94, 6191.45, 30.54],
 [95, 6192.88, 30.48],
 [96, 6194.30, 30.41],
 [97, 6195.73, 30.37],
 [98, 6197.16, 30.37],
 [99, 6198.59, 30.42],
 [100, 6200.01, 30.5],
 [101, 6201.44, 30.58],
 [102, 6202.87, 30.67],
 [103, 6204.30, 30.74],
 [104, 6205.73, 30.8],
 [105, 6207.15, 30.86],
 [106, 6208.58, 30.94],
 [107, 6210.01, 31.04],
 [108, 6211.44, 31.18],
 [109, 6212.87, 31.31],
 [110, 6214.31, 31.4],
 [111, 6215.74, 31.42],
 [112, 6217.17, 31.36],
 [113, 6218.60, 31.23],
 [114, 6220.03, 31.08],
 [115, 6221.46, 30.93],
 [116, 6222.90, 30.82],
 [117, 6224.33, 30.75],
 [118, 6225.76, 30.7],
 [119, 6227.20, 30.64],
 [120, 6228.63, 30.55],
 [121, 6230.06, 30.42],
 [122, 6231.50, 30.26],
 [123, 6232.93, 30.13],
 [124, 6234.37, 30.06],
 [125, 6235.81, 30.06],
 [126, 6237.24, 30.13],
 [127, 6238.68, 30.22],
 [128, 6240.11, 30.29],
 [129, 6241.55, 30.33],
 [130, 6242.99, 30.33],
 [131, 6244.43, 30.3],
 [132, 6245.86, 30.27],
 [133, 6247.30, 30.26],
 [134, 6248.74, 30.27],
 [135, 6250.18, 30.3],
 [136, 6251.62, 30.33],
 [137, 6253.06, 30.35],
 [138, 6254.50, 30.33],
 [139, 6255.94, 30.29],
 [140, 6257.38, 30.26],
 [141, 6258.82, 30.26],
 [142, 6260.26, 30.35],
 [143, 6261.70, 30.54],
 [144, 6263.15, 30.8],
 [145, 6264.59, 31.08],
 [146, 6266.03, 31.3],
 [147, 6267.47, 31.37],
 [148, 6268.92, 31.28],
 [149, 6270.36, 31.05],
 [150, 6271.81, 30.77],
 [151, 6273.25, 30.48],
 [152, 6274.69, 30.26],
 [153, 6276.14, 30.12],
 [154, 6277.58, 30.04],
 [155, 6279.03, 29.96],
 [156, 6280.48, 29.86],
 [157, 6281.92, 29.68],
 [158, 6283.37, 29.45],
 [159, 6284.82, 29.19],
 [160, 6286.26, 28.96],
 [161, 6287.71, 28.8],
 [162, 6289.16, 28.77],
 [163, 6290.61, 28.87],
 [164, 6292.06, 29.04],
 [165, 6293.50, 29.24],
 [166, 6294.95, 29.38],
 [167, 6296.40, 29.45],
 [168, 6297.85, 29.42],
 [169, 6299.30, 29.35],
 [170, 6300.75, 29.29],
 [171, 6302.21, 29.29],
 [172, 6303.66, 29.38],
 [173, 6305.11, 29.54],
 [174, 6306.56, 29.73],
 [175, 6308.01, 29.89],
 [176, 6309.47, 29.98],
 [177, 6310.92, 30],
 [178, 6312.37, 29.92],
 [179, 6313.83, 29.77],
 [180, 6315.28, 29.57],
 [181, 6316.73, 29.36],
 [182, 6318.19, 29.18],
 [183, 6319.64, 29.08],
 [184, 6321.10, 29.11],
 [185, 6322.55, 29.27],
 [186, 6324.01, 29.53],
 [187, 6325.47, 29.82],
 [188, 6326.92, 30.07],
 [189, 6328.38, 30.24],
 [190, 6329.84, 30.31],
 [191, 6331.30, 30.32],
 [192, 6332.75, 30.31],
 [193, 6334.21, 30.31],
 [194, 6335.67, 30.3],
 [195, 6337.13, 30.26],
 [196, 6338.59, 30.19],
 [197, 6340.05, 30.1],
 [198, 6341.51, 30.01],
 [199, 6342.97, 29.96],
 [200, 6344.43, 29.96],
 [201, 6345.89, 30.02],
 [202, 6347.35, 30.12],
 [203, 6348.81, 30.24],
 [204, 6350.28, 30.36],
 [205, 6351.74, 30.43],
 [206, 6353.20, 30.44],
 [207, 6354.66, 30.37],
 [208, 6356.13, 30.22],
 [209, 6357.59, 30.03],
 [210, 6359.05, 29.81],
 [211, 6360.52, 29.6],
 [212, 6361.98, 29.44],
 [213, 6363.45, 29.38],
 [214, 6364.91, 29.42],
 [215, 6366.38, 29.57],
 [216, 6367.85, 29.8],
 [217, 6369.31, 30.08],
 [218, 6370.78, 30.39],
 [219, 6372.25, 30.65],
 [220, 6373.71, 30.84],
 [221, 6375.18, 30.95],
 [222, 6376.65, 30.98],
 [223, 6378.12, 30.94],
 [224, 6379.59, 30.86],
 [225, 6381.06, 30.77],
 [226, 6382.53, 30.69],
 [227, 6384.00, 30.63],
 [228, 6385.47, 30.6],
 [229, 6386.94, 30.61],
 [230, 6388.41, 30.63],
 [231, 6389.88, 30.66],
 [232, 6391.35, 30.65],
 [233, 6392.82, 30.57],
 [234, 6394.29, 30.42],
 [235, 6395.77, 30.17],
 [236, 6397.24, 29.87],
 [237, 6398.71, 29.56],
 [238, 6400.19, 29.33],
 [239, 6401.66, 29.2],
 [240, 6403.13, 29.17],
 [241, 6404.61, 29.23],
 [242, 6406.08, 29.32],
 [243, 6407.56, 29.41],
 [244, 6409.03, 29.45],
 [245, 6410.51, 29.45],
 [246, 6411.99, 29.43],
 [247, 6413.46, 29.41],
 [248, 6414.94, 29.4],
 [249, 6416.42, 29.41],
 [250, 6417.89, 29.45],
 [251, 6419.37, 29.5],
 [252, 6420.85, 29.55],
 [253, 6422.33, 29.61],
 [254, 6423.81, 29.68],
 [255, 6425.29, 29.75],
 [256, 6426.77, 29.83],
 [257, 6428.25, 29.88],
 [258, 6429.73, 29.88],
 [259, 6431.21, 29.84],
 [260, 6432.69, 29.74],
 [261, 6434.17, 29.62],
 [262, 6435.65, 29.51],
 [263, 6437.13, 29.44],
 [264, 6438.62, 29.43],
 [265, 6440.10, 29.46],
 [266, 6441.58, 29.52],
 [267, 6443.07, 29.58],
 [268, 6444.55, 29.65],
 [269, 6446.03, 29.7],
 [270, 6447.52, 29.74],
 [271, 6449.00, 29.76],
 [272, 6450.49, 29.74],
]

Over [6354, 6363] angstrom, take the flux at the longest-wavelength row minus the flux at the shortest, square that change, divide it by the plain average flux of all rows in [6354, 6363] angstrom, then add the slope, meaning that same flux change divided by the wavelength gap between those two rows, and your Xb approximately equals -0.10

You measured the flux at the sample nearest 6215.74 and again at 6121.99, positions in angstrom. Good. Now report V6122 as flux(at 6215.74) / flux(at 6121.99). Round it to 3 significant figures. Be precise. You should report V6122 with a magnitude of 0.994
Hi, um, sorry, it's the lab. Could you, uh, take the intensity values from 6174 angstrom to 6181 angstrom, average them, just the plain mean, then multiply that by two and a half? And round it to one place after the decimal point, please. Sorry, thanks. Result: 74.2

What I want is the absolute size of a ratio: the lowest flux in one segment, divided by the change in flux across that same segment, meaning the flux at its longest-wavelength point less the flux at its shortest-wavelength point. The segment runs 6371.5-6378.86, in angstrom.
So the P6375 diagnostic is 106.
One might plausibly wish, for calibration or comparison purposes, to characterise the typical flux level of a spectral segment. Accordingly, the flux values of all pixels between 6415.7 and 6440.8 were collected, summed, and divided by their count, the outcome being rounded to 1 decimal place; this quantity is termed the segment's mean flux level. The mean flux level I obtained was 29.6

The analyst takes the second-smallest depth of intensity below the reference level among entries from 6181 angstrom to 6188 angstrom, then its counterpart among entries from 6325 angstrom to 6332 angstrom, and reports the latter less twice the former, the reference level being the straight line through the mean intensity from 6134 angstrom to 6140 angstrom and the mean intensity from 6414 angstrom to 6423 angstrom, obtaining -1.0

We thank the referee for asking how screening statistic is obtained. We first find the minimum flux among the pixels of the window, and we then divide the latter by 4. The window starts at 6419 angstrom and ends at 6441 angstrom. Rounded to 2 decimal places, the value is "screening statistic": 7.36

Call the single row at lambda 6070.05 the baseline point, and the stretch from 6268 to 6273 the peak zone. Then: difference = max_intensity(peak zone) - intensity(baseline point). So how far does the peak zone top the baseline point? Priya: -0.20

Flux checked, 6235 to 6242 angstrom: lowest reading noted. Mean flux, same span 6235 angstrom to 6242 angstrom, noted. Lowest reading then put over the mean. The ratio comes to 0.995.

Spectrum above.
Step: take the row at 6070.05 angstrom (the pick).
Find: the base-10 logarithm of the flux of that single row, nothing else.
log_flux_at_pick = 1.498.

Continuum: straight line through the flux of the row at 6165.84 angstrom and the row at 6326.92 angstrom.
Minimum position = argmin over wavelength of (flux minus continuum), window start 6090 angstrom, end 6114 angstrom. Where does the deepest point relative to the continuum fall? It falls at 6102.29 angstrom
